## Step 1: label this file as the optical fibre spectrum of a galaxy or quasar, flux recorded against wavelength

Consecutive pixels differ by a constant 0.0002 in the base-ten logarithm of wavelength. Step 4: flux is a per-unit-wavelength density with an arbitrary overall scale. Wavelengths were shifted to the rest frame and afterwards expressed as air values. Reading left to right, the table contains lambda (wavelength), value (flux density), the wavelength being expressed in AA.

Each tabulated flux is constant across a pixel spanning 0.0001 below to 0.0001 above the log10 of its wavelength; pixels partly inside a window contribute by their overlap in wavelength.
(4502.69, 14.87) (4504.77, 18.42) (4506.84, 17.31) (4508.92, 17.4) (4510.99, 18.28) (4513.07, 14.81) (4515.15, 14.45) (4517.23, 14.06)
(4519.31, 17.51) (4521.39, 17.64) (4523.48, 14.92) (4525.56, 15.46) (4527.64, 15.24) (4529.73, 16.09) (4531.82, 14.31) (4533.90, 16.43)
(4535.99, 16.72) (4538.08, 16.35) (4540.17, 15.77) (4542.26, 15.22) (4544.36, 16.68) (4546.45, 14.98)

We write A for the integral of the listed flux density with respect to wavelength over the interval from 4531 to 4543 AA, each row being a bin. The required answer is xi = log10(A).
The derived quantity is 2.28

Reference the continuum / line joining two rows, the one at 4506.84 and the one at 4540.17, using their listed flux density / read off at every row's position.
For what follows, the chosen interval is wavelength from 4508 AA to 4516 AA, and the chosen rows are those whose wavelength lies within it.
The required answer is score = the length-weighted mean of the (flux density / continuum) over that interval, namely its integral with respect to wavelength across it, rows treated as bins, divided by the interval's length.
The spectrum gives 0.95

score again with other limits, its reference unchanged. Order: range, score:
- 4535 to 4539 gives 1.04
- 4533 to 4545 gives 1.02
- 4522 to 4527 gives 0.93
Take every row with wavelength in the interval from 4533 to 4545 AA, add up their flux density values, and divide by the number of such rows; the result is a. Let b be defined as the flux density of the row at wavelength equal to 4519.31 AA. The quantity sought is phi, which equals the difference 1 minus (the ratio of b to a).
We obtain -0.08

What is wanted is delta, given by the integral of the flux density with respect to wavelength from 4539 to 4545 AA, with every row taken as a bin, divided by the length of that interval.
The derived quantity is 15.8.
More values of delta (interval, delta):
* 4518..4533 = 15.9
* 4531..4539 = 16.0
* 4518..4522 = 17.3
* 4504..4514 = 17.2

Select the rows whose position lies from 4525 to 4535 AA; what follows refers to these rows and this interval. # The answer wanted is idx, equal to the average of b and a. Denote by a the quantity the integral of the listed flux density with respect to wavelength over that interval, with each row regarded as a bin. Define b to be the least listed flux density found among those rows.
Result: 84.7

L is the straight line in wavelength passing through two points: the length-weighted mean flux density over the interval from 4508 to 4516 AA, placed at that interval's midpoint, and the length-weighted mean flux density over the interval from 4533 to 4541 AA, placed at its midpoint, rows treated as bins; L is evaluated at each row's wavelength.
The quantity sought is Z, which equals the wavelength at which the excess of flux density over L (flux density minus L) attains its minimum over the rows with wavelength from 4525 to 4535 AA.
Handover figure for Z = 4531.82 AA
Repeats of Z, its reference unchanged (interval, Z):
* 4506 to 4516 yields 4515.15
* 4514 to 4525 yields 4517.23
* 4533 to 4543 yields 4542.26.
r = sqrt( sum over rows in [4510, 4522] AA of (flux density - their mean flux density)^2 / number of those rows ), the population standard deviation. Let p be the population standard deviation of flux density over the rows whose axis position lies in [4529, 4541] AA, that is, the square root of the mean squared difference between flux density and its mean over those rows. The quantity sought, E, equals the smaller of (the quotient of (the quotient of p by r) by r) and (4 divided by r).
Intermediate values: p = 0.79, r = 1.7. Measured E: 0.3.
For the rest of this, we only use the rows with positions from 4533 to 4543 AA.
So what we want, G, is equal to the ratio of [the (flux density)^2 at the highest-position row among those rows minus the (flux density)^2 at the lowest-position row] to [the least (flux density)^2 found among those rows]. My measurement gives -0.17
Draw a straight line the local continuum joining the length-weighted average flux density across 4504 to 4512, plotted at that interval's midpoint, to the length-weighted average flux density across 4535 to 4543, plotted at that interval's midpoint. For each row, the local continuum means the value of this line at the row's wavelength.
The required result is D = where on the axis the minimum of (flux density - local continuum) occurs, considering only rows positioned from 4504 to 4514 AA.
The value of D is 4513.07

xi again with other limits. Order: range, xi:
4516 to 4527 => 2.24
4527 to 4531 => 1.80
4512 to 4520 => 2.08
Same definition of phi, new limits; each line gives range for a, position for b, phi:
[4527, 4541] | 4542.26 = 0.04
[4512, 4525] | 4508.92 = -0.12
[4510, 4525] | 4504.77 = -0.15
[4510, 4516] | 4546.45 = 0.05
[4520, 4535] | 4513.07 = 0.06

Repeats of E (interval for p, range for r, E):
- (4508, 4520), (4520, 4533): 1.5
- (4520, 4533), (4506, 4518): 0.4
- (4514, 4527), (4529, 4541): 2.3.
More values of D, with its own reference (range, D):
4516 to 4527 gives 4517.23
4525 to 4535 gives 4531.82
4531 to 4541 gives 4531.82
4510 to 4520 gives 4517.23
